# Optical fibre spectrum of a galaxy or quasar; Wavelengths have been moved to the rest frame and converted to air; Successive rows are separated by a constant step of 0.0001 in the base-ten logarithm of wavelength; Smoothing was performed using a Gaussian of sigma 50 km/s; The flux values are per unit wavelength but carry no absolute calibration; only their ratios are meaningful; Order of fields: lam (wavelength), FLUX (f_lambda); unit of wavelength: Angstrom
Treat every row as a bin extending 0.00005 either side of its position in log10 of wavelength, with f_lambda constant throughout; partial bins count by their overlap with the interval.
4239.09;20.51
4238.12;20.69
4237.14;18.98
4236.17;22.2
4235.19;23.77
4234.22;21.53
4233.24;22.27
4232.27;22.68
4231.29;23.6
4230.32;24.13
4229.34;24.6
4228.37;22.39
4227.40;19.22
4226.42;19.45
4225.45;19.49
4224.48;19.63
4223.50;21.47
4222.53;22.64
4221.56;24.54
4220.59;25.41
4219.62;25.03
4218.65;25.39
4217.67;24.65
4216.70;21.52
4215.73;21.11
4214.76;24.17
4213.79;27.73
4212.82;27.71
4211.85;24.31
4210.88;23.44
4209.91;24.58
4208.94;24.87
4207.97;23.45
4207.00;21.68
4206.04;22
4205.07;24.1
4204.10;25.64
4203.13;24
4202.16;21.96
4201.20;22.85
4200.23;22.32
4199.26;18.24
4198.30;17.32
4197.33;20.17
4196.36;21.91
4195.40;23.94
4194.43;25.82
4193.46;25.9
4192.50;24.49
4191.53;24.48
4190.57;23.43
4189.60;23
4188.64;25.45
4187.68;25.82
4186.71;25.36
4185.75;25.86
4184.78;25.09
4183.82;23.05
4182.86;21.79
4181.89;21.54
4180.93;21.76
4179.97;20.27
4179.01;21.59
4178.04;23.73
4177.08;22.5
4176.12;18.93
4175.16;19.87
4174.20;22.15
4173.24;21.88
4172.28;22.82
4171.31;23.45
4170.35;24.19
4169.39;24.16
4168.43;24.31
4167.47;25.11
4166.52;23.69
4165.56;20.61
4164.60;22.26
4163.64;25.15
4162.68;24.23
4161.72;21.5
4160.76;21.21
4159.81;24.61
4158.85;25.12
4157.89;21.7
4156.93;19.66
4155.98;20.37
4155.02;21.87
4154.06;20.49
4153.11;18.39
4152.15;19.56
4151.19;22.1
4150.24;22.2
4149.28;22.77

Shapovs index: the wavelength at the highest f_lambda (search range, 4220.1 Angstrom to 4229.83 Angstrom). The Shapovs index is 4220.59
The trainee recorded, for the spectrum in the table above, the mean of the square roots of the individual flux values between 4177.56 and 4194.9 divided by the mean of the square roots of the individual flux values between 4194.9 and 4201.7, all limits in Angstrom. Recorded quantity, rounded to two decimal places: 1.07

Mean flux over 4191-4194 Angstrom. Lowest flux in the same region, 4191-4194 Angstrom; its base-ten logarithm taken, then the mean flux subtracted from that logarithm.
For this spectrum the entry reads -23.6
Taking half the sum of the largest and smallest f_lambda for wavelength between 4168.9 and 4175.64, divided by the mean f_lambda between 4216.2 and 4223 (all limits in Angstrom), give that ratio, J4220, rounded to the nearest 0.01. 0.91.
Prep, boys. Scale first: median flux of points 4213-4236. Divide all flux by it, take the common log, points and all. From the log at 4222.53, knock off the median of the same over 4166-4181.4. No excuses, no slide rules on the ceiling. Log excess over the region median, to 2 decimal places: 0.00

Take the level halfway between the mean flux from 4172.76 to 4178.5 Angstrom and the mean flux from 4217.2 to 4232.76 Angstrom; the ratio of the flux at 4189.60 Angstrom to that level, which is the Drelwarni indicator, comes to 1.04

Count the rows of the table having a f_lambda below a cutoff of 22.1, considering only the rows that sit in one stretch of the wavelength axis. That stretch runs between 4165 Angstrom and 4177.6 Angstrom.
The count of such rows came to 4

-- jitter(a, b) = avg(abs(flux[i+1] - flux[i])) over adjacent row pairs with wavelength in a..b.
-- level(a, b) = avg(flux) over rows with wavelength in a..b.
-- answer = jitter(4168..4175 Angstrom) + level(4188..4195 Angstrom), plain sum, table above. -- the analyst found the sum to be 25.1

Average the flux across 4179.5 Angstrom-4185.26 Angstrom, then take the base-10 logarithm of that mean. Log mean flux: 1.35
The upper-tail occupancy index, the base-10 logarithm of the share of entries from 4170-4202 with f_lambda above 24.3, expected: -0.56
